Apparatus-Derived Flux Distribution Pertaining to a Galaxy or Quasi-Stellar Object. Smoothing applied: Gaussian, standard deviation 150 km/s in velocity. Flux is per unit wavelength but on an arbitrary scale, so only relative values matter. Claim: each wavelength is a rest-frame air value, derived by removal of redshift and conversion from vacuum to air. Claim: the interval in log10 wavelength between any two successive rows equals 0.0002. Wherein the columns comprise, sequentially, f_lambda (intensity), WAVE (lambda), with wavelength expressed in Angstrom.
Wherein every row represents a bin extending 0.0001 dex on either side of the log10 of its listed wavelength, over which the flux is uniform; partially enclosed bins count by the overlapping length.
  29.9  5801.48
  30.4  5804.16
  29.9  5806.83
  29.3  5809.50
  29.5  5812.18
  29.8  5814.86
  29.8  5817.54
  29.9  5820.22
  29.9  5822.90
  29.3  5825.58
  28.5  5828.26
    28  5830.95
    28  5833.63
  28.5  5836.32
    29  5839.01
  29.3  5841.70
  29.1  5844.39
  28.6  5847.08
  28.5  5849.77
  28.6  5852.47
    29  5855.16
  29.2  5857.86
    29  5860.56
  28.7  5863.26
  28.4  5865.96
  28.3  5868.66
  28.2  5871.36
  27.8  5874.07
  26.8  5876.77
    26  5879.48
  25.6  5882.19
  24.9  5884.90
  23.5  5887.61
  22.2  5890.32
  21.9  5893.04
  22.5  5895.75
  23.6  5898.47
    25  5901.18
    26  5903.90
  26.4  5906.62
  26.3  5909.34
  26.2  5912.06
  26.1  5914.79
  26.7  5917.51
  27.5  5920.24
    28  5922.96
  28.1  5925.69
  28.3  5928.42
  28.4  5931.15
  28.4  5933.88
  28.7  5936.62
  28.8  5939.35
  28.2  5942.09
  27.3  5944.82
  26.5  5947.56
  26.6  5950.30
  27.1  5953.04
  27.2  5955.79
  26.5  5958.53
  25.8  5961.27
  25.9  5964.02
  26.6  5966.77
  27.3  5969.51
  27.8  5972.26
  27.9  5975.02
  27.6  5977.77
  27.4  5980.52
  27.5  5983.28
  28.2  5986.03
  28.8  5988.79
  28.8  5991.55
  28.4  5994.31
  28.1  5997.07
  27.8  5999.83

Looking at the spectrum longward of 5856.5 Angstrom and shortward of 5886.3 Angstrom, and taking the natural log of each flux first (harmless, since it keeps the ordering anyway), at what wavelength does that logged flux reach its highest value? 5857.86 Angstrom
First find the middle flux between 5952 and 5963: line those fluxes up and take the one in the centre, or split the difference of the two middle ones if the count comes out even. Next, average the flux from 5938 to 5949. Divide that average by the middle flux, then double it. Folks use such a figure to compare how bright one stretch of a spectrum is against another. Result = 2.07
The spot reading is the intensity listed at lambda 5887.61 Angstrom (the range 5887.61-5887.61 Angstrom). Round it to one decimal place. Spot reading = 23.5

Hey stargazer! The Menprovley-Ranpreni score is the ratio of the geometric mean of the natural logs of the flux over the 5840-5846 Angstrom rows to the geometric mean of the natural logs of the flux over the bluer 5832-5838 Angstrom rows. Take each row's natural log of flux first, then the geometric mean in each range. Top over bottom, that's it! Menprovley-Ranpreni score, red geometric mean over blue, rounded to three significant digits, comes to 1.01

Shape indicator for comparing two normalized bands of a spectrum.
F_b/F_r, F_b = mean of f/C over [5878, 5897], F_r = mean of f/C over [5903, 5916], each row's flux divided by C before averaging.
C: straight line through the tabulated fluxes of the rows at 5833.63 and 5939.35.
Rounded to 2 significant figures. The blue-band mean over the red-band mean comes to 0.91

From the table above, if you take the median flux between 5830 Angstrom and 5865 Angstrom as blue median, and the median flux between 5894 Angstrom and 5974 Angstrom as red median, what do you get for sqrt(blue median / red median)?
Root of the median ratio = 1.04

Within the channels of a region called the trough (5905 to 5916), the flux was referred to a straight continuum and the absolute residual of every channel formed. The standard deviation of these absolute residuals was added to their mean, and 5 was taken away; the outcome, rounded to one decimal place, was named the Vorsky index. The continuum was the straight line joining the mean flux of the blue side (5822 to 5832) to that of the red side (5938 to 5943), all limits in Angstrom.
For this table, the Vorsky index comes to -2.5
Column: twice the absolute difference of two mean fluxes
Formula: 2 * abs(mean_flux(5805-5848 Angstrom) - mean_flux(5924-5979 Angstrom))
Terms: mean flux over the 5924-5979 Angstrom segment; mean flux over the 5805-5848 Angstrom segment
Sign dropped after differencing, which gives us 3.4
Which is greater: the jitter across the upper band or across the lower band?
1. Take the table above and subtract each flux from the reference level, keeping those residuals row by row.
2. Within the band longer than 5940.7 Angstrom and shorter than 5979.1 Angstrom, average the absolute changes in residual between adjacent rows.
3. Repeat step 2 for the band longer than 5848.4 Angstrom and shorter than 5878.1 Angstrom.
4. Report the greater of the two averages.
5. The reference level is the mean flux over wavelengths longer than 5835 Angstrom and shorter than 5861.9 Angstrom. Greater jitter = 0.477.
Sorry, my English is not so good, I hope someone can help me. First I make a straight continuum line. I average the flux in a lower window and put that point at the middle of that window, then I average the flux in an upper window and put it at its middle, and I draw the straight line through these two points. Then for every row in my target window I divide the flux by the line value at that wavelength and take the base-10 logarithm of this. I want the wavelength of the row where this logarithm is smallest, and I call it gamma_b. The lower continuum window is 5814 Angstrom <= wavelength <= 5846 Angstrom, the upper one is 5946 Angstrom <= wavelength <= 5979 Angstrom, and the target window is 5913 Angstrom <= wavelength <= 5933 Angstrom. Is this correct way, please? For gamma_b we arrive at 5914.79 Angstrom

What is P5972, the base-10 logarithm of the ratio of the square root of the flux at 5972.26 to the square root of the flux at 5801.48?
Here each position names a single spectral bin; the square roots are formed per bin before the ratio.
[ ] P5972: -0.016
